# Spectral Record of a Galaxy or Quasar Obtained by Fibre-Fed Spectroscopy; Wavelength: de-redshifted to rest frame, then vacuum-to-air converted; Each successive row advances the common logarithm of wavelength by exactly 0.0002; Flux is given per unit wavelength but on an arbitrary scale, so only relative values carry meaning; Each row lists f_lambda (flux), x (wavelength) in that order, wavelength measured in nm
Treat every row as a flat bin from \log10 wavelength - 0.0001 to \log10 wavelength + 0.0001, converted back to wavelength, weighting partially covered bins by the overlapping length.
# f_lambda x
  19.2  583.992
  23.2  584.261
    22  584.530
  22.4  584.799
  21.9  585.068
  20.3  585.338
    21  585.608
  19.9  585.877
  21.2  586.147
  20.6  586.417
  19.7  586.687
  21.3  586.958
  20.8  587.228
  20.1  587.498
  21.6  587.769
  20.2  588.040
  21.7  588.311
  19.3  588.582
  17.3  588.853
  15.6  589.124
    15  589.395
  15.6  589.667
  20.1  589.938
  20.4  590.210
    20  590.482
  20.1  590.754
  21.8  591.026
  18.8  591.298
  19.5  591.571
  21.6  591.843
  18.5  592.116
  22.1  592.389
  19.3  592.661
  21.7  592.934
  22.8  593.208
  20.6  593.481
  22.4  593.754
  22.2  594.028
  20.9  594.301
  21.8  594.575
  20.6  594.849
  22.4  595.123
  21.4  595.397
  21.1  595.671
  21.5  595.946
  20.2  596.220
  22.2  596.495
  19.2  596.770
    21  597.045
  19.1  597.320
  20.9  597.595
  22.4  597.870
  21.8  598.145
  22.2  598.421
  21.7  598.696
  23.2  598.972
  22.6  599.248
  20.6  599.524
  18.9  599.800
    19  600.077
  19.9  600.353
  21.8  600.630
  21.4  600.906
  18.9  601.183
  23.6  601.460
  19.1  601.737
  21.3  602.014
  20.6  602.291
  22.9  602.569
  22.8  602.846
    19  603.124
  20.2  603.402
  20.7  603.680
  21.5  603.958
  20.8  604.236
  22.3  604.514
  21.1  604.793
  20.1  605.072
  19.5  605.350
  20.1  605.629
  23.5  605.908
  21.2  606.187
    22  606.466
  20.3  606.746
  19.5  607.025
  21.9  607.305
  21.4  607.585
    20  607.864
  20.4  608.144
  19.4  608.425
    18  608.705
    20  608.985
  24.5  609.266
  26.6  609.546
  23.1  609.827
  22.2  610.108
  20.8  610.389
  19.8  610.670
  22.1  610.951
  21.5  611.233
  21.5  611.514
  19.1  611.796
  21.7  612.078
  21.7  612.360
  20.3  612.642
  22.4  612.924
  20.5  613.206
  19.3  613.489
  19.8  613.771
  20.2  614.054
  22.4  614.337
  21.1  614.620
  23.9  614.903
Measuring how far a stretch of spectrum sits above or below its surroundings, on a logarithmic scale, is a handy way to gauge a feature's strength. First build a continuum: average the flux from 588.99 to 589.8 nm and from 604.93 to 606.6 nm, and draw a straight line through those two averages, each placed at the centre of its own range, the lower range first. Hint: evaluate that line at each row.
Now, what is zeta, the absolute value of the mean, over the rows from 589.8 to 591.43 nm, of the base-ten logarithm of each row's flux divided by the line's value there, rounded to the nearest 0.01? 0.11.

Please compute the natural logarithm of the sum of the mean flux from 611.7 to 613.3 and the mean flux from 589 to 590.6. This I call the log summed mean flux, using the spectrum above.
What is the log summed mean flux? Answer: 3.66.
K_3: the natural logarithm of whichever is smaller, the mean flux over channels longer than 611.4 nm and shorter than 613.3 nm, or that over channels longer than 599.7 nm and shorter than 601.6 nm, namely 3.02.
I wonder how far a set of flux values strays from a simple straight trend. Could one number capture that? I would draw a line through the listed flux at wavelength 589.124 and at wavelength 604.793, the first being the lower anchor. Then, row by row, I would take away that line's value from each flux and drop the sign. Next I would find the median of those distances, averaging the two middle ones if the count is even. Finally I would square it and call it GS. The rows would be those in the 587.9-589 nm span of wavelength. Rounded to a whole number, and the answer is 20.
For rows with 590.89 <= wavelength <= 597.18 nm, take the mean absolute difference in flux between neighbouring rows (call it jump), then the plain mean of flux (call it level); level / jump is 12.2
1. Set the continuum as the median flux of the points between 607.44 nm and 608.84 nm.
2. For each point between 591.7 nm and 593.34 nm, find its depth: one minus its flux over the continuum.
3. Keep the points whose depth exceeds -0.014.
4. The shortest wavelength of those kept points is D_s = 592.116 nm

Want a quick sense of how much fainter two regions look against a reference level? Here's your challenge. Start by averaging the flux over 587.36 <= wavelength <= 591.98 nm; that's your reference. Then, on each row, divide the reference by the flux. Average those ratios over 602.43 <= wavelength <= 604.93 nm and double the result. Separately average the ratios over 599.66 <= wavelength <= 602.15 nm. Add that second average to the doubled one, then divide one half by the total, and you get 0.180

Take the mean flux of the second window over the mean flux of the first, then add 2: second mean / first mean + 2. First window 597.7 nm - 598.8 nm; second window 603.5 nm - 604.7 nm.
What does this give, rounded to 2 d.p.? 2.97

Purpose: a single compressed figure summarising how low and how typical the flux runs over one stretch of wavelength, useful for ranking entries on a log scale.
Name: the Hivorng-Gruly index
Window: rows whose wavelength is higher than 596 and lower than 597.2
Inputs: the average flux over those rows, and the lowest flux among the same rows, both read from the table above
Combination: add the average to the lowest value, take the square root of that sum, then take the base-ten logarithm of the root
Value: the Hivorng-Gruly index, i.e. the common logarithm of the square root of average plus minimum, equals 0.800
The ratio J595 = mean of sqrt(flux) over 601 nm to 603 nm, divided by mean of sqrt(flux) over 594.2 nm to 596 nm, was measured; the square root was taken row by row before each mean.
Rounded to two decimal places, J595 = 1.00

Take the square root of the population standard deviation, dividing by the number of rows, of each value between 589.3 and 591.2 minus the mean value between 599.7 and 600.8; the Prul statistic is 1.55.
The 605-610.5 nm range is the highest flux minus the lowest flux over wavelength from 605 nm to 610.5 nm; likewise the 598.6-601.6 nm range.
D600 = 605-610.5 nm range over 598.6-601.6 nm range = 1.8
